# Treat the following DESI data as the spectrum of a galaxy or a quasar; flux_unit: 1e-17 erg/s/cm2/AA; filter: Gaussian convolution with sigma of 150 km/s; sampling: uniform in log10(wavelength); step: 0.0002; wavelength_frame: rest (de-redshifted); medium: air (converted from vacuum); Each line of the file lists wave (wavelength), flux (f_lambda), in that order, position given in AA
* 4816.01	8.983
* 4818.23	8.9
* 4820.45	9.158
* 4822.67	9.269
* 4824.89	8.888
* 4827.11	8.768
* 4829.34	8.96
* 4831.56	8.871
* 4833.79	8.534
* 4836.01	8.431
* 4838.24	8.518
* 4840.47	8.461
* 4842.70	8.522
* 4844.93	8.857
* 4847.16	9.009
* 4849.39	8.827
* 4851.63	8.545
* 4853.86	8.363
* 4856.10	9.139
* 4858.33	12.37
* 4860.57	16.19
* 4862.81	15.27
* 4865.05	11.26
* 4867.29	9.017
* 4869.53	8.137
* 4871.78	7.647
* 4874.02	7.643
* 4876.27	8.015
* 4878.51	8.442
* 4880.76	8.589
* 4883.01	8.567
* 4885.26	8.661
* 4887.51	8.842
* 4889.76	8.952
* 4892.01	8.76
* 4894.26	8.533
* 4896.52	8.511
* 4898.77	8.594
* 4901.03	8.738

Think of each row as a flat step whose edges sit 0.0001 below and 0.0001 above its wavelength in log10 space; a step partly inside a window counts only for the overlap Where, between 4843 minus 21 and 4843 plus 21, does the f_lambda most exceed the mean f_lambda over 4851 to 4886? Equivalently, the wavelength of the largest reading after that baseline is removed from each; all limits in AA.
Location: 4860.57 AA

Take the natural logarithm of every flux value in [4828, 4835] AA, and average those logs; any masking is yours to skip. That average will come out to 2.173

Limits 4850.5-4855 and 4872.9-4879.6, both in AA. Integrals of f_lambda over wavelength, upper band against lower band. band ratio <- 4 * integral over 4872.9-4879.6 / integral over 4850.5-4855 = 5.7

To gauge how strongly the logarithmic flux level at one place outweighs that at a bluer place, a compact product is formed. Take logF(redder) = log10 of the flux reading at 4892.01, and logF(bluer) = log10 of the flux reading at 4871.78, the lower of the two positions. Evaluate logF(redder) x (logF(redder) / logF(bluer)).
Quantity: 1.01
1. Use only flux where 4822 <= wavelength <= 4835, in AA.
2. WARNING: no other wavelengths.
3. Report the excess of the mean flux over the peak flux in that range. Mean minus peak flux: 0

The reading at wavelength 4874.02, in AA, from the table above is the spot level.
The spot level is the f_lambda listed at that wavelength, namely 7.643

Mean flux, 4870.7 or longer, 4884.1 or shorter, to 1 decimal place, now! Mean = 8.2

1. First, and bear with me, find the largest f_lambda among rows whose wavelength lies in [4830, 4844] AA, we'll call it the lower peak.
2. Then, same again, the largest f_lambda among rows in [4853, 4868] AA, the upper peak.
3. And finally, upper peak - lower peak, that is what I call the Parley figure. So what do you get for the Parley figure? 7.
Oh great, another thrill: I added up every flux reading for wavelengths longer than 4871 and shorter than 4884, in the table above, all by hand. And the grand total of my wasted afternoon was 48.9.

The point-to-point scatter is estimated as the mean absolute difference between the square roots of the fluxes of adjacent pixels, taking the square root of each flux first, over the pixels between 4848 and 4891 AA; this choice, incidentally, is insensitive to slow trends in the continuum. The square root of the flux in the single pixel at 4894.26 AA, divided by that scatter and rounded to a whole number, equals 19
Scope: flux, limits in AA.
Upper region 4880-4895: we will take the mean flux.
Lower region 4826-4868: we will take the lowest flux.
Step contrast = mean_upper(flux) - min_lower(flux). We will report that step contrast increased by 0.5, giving 0.8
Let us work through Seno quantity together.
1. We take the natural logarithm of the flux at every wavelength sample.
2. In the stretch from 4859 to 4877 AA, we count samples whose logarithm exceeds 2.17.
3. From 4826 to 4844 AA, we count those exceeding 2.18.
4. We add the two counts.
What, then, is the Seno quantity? 6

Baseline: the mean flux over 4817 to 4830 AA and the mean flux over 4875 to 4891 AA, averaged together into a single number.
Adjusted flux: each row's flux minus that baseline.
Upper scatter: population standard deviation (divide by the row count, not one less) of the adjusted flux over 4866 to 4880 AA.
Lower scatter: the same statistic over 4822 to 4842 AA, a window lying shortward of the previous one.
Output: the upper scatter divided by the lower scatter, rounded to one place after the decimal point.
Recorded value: 1.8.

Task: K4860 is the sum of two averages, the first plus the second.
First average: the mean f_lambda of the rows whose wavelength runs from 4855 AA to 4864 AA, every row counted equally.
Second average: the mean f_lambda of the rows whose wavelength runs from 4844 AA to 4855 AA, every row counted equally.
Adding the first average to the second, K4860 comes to 22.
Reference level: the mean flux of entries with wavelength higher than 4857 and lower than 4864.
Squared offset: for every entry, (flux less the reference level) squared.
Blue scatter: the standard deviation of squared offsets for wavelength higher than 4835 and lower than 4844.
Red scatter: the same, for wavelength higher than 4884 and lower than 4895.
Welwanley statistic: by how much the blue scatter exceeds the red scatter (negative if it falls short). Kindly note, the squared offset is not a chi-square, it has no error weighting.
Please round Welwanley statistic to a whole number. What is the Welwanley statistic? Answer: -1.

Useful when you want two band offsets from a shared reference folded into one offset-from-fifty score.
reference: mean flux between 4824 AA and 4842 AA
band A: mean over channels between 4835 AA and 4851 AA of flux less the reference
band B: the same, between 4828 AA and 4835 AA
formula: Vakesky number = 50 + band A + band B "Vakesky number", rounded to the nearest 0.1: 50.1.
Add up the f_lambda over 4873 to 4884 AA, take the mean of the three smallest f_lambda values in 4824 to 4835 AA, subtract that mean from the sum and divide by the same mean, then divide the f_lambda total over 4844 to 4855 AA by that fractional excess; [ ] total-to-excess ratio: 12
